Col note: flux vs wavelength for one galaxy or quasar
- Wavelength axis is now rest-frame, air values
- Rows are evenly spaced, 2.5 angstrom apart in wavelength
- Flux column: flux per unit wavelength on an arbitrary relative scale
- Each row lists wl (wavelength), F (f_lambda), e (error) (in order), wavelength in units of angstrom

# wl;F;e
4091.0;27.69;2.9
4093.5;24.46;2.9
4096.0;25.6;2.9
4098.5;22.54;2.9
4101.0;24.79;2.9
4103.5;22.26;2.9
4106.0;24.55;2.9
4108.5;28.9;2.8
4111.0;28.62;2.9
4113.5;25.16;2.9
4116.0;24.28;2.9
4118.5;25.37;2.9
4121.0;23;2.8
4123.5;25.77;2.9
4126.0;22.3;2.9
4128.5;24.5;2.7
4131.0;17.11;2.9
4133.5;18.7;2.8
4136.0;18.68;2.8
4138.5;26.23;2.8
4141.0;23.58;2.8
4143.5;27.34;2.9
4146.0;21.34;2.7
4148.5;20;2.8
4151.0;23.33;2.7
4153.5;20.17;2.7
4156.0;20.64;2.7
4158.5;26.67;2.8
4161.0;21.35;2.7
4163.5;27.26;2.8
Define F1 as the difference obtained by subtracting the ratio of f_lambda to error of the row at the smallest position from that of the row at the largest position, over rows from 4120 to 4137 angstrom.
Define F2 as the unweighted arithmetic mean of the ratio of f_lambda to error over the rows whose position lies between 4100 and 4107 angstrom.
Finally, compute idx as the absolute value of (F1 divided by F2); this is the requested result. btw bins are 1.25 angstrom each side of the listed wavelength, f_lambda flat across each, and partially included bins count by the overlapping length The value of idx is 0.19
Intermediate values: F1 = -1.5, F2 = 8.23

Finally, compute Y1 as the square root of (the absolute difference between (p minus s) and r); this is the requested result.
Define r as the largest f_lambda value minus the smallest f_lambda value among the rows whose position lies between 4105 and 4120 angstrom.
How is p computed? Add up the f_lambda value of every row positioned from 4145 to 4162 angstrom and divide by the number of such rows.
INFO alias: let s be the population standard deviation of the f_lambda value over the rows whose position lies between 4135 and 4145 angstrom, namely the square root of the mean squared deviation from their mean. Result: 3.74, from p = 21.9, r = 4.6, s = 3.3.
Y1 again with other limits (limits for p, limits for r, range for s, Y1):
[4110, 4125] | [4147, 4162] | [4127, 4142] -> 3.91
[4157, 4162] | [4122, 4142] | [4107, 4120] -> 3.60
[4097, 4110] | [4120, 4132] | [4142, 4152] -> 3.63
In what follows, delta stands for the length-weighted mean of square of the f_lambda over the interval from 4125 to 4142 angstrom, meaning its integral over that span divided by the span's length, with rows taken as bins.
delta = 475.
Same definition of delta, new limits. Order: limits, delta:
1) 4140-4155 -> 516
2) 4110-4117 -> 679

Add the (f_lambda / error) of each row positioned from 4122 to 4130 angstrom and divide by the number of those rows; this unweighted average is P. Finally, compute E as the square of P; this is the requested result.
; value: 73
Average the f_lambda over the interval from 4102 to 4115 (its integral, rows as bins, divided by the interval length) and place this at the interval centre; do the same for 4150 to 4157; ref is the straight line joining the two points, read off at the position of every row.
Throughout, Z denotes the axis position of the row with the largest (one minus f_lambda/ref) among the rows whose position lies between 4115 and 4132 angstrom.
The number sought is 4131.0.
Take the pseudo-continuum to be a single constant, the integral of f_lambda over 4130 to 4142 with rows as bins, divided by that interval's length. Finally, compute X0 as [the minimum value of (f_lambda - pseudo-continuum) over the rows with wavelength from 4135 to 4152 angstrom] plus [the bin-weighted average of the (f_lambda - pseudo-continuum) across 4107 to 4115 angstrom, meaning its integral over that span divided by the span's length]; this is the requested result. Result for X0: 4.3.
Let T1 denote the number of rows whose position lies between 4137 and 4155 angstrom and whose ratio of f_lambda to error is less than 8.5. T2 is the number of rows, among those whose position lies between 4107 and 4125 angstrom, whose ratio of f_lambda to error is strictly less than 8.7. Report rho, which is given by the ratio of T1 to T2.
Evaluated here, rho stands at 1.33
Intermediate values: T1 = 4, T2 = 3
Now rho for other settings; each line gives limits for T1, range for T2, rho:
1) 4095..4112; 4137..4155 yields 0.60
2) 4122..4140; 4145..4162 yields 0.67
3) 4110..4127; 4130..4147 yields 0.60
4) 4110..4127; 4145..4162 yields 0.50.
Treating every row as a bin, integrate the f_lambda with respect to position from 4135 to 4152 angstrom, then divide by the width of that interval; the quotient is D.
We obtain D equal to 23.0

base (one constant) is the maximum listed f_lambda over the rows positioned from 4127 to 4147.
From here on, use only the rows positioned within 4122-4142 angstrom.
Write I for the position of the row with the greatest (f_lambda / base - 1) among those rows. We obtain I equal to 4138.5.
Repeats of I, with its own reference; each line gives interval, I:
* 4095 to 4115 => 4108.5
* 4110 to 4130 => 4111.0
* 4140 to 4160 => 4143.5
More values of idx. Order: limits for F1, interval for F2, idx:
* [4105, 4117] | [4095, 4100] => 0.01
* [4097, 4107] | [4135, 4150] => 0.08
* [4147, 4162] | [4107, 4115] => 0.08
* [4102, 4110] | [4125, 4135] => 0.36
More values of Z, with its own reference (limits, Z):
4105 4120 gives 4106.0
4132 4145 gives 4133.5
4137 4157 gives 4148.5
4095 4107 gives 4098.5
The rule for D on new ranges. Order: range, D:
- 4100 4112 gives 25.8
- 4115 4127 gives 24.2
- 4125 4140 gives 21.3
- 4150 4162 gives 22.4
